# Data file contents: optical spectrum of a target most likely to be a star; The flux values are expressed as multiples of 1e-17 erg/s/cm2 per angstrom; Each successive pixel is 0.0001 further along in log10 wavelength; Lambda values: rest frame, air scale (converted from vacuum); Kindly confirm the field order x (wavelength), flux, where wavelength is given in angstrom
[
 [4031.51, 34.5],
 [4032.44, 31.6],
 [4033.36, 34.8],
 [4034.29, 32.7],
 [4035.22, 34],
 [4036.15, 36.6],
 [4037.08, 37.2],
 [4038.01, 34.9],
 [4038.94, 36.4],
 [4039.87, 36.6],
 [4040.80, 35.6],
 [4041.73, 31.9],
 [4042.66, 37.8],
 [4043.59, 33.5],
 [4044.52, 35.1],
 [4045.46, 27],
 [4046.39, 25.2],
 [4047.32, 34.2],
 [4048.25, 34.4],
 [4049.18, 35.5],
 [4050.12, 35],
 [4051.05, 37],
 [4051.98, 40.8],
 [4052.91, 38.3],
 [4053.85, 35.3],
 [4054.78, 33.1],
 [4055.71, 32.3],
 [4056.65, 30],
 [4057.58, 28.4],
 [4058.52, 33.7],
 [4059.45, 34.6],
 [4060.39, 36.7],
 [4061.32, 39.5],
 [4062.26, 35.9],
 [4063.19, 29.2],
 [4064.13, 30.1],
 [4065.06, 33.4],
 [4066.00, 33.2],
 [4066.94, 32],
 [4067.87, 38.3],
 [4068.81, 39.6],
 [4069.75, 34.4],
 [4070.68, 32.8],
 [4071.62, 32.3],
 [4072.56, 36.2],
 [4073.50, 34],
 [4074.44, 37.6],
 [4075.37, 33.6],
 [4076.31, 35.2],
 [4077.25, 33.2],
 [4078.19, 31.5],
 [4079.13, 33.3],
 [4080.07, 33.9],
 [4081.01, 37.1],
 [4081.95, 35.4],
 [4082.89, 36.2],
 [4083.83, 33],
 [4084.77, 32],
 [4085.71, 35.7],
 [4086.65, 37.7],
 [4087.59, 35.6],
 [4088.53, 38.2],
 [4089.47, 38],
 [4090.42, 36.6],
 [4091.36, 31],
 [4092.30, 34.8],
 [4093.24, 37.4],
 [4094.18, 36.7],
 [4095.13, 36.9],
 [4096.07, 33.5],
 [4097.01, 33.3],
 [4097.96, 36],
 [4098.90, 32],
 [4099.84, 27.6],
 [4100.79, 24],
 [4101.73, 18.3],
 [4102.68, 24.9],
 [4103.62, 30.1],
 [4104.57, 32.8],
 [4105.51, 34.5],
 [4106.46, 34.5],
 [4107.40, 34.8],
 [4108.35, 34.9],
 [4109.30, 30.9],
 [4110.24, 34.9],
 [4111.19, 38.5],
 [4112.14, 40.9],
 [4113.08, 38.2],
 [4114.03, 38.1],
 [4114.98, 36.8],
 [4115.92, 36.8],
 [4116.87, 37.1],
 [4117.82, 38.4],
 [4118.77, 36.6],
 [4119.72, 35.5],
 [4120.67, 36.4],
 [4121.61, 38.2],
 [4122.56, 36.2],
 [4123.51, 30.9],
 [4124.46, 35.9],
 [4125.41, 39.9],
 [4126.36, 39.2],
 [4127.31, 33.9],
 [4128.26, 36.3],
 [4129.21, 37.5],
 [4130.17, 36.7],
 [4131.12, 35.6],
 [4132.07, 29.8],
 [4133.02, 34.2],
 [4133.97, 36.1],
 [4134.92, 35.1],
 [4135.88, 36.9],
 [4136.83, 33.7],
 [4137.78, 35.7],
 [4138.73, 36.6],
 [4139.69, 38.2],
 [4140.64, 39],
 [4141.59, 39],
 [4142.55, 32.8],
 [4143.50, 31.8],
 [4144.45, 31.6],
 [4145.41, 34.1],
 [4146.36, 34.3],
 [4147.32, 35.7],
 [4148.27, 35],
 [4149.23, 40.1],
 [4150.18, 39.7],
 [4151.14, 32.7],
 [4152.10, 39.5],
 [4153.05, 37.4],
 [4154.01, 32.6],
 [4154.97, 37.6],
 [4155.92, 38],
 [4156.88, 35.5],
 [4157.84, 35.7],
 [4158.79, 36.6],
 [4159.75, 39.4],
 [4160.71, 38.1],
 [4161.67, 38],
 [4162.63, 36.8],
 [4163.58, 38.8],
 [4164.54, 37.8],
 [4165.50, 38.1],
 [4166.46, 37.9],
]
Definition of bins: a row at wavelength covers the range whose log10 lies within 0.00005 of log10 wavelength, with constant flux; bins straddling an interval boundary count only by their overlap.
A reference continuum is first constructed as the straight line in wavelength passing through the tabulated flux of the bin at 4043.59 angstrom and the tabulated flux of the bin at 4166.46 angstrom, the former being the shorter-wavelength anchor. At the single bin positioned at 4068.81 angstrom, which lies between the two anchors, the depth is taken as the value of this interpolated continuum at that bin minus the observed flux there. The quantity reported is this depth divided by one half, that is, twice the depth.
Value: -10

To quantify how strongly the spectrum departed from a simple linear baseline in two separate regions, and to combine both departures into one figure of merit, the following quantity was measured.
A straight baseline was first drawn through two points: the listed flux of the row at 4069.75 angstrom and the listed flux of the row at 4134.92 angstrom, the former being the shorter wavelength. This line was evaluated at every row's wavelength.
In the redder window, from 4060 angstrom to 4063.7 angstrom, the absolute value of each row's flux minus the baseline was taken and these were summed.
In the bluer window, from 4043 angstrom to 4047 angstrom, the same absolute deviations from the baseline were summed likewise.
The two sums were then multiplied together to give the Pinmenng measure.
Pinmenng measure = 253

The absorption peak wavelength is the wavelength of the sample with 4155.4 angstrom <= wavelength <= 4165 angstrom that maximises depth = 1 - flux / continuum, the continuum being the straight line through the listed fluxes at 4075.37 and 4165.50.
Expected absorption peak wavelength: 4156.88 angstrom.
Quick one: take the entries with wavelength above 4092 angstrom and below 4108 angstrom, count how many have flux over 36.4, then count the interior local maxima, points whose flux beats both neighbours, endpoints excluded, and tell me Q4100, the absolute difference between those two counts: 0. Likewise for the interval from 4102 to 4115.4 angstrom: 3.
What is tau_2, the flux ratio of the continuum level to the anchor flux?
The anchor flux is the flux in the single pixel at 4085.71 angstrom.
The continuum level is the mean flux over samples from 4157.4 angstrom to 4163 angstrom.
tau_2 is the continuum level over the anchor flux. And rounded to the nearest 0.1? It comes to 1.0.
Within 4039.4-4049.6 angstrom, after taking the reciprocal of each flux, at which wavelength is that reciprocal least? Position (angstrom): 4042.66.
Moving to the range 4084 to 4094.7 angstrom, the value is 4088.53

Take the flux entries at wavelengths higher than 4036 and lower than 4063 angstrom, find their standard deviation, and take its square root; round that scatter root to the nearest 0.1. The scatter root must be 1.9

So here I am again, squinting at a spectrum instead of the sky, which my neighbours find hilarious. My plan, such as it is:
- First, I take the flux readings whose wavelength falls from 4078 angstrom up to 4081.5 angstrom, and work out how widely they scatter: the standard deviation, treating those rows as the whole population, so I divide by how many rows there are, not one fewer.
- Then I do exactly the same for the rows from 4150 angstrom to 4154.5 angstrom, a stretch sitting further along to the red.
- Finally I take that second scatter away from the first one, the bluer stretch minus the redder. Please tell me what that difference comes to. -1.1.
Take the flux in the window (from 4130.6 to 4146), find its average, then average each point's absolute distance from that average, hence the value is 2.1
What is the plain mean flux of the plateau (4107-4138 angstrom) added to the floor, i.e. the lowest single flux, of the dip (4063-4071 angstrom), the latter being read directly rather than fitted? 65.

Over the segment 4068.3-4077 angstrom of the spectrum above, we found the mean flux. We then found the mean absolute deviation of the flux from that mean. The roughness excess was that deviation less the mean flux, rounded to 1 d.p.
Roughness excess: -33.2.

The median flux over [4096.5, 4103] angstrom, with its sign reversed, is -27.6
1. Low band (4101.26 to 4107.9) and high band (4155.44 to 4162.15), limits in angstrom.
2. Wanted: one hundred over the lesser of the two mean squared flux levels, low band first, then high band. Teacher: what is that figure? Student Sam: 0.107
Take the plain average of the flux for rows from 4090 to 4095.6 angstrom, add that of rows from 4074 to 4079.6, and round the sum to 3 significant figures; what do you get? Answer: 69.6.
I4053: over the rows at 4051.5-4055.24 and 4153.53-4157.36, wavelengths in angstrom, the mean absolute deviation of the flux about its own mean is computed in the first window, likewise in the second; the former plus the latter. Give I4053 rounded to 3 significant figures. 4.55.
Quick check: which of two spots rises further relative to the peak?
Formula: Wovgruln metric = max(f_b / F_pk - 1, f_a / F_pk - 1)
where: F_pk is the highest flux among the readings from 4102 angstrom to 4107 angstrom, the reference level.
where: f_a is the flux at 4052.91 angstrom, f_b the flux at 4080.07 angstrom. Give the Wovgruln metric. 0.11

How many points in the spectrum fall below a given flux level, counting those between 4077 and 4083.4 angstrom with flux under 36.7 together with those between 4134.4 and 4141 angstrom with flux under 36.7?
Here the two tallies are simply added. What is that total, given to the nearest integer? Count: 10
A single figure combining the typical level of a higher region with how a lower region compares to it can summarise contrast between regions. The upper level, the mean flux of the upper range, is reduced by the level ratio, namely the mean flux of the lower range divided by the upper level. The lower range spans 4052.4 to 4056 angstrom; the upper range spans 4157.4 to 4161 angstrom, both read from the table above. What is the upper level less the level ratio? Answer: 36.5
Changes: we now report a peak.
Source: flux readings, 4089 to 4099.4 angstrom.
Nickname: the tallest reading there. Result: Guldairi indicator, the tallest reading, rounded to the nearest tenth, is 38.0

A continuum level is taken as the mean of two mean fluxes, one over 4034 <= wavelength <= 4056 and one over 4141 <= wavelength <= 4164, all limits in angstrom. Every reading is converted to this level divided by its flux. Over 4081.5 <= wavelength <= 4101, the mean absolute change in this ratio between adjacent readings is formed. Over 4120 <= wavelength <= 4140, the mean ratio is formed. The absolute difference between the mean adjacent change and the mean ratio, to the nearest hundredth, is 0.92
